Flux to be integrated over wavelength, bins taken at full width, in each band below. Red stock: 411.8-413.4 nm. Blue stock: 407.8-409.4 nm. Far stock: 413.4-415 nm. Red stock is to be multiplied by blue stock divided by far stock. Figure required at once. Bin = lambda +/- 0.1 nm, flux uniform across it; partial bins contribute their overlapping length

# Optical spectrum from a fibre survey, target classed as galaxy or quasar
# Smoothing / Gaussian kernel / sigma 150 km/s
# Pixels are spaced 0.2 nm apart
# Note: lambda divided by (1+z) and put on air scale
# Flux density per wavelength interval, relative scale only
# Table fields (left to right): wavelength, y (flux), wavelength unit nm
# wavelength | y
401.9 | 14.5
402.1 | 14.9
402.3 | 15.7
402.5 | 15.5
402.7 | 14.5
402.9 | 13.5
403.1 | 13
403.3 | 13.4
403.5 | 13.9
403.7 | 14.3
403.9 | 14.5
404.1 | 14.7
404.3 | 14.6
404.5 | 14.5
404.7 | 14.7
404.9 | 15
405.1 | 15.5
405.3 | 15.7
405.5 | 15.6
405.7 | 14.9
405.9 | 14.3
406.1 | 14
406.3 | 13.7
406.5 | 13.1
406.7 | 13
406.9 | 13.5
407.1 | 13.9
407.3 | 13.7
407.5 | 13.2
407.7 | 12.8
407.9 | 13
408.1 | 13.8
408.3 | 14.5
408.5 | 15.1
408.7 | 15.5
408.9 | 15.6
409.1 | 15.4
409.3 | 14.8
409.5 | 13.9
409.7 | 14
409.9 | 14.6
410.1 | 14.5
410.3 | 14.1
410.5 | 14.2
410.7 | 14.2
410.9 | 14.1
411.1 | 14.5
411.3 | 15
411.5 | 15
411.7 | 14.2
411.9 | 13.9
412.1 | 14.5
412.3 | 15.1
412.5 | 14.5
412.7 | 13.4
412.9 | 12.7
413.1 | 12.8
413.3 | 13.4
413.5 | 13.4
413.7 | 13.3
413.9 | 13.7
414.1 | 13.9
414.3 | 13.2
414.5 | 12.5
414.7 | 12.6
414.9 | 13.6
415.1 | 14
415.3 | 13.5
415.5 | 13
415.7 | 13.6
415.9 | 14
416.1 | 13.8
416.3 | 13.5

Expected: 24.4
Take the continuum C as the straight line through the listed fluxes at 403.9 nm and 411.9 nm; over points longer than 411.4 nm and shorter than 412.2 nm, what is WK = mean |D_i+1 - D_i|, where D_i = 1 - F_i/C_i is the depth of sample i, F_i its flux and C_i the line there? 0.040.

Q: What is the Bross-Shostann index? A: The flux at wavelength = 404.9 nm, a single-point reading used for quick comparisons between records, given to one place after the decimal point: 15.0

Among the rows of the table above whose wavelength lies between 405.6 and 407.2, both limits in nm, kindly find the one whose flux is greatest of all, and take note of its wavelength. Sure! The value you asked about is 405.7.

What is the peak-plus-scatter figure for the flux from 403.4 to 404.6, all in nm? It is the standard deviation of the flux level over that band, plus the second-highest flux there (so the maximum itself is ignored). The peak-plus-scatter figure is 14.9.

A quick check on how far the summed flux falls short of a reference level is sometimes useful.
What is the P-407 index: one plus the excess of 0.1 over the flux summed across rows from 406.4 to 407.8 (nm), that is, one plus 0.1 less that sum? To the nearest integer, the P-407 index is -92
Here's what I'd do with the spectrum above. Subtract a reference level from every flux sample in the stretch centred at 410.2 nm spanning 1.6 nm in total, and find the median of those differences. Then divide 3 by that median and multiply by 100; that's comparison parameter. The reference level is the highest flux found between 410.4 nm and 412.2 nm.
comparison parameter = -353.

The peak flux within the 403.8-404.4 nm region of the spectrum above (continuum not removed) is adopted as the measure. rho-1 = 14.7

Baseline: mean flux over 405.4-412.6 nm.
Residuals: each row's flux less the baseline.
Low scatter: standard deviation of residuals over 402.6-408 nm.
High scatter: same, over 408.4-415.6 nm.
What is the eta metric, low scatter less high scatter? 0.01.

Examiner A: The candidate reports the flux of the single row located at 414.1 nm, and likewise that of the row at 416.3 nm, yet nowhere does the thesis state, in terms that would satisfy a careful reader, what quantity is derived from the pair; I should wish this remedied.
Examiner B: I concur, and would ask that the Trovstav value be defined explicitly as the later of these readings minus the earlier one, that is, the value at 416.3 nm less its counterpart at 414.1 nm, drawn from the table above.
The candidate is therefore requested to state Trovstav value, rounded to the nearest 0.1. -0.4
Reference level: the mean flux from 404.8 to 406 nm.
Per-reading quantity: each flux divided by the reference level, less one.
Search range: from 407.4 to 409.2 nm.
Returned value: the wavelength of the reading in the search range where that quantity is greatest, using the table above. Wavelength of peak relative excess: 408.9 nm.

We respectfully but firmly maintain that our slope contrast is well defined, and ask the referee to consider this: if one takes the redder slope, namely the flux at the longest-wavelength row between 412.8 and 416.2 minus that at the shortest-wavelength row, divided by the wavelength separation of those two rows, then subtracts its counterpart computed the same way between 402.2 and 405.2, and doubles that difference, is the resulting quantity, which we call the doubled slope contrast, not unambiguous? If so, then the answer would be 1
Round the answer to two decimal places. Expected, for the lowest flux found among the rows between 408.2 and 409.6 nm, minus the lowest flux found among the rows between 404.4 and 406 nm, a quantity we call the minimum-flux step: -0.40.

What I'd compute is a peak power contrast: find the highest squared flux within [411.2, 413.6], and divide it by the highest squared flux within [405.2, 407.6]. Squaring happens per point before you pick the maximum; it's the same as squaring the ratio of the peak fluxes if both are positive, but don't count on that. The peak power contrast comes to 0.93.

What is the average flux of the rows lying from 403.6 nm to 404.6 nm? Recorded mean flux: 14.5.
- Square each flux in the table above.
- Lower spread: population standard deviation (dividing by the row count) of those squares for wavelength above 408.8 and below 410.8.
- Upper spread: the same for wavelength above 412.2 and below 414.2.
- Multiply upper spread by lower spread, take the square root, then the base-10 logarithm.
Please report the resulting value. 1.25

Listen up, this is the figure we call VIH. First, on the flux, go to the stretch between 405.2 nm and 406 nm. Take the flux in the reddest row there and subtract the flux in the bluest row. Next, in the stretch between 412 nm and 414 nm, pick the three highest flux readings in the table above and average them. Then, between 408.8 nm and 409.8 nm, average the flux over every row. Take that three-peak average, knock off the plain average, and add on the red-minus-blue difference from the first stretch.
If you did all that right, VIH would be -1.4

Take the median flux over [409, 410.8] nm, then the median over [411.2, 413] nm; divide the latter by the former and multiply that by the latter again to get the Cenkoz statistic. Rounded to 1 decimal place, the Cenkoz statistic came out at 14.8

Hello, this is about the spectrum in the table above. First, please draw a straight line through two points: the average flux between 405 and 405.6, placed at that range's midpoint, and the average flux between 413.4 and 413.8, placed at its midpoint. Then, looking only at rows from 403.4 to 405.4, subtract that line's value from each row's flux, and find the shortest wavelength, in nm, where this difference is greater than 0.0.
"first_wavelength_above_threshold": 405.3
